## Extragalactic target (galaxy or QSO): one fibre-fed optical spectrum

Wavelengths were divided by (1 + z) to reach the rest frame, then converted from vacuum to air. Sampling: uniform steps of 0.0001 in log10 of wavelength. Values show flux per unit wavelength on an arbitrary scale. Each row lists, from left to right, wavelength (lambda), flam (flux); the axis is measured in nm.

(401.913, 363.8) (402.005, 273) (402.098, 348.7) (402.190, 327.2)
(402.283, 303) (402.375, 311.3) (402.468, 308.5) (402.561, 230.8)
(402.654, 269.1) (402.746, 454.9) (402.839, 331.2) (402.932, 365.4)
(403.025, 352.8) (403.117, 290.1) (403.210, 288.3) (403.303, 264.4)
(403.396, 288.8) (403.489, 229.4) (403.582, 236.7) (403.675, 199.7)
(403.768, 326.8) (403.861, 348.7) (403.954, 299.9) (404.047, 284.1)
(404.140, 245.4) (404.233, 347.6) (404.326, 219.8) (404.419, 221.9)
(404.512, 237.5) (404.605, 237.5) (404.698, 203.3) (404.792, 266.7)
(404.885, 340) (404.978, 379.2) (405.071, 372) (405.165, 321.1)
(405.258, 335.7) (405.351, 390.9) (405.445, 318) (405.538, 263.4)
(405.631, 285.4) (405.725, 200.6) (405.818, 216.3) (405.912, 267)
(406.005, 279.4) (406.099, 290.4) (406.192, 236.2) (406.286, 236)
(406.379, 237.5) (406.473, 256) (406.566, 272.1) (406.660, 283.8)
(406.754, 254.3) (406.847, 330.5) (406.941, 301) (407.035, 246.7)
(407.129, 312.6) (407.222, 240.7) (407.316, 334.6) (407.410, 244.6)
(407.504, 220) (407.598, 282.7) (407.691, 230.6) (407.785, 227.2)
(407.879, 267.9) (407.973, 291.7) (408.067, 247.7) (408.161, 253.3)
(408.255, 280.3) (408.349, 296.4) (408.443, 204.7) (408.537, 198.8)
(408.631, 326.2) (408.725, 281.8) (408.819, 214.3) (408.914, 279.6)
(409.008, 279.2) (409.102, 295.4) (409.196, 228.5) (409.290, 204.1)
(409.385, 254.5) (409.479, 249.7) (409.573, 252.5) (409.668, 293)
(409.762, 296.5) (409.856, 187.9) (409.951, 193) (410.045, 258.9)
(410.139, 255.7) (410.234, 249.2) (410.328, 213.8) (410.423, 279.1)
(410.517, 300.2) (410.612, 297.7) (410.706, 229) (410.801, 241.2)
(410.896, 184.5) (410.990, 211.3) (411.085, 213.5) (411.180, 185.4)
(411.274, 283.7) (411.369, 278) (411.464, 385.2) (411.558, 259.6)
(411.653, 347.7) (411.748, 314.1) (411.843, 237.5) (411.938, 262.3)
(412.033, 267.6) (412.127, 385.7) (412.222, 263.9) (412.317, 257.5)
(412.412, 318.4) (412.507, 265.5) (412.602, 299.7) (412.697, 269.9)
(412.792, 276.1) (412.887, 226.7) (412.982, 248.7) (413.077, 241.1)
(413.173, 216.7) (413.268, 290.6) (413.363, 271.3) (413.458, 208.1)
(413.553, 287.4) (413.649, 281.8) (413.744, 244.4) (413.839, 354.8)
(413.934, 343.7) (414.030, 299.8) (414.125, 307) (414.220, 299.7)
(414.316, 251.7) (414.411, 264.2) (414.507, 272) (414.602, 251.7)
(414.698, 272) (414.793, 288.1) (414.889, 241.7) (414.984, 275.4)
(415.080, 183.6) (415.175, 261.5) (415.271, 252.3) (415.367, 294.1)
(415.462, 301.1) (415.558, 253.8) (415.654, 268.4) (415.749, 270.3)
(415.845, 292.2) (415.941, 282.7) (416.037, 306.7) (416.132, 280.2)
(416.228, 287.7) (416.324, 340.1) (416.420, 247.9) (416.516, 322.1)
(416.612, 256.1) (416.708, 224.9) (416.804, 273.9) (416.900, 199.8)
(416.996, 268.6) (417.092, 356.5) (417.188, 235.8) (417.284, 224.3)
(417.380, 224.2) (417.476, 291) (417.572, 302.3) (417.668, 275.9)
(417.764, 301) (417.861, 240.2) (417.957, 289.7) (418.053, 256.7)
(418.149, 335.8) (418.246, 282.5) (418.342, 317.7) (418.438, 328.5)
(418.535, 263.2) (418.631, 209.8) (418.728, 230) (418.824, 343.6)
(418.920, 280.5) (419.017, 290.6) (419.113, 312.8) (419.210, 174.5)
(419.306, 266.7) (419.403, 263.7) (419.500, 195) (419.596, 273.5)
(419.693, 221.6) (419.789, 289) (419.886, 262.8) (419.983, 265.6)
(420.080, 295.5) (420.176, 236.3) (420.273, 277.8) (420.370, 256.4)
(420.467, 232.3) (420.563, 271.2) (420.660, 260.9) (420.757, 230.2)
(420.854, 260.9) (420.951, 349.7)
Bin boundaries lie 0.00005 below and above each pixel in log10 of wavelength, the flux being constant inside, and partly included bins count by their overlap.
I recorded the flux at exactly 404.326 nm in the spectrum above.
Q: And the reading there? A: 219.8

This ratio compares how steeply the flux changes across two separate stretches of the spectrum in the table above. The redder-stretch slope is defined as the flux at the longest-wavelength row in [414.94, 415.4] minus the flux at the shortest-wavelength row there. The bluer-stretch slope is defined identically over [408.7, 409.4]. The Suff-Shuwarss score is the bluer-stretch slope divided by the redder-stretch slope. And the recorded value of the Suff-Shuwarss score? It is -1.5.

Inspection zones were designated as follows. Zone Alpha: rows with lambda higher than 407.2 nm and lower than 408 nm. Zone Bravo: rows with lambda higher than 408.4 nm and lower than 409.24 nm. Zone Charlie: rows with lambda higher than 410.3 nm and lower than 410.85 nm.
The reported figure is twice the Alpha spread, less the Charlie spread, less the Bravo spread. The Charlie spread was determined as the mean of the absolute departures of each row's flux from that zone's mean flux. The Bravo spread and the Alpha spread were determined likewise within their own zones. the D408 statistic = -11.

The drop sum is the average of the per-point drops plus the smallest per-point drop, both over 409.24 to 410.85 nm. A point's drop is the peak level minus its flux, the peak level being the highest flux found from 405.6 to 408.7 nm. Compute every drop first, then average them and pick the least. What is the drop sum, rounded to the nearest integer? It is 119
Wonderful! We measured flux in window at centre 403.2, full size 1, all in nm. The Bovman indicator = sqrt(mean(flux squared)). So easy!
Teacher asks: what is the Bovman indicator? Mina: 308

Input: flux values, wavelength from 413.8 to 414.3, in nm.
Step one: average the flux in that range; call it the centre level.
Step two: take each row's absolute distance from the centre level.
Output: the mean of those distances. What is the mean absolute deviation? 23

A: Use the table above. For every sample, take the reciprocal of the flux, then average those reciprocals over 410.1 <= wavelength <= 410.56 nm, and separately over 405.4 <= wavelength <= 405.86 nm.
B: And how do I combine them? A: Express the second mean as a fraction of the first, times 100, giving 103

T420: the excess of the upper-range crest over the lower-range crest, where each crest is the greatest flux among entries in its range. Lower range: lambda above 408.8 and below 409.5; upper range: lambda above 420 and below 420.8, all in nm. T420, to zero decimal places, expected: 0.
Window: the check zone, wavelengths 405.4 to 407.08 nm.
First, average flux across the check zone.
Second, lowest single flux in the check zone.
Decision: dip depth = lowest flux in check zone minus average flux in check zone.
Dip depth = -65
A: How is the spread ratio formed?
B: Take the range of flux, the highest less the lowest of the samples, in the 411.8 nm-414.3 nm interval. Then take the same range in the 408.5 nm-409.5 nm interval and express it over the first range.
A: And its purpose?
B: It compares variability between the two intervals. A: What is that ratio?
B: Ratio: 0.7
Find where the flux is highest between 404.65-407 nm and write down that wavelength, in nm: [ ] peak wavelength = 405.351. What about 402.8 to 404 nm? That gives 402.932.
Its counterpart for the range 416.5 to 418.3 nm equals 417.092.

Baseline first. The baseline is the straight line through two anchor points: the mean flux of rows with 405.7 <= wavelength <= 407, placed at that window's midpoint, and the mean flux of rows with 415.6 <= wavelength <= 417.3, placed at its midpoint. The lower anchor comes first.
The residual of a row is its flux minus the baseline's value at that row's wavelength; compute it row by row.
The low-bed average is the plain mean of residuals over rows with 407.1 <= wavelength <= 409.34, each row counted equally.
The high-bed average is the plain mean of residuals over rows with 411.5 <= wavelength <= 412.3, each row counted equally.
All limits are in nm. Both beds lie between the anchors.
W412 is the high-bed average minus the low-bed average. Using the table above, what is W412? 28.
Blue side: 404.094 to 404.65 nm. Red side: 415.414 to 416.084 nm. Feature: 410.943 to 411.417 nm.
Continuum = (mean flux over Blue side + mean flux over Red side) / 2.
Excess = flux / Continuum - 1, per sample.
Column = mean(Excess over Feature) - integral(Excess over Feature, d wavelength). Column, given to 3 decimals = -0.064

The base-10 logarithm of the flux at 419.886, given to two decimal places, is 2.42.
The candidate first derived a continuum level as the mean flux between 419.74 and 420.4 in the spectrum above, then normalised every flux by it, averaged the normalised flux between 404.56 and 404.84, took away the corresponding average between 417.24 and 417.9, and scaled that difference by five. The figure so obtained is -0.6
